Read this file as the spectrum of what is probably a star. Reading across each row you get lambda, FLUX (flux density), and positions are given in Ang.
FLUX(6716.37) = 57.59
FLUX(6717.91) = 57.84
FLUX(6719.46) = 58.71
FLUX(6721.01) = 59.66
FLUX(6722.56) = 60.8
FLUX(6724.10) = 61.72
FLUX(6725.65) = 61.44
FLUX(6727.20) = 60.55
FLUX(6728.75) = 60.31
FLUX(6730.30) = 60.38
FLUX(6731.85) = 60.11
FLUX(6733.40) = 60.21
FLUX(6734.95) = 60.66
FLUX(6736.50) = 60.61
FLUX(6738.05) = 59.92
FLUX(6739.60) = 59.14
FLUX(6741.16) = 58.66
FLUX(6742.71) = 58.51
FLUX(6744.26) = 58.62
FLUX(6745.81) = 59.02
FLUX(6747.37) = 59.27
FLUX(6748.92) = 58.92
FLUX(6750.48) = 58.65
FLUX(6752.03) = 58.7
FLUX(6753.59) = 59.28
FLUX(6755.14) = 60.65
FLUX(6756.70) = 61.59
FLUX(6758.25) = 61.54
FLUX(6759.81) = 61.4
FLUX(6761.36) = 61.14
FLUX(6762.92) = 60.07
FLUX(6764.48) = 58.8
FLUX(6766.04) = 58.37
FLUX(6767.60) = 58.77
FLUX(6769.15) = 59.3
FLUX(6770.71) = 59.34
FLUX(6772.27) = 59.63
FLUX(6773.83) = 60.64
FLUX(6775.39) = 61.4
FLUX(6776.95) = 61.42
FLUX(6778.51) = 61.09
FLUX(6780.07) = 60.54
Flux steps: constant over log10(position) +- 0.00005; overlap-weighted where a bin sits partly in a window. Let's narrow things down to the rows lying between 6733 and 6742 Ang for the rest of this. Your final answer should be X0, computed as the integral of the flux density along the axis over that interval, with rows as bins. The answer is 539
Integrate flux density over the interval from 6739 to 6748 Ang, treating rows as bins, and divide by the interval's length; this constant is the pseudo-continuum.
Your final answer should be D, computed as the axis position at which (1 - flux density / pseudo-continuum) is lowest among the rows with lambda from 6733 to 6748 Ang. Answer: 6734.95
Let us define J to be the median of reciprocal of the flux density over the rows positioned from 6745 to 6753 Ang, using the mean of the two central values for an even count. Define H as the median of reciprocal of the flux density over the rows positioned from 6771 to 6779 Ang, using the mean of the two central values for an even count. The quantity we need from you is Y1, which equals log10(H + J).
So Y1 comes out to -1.48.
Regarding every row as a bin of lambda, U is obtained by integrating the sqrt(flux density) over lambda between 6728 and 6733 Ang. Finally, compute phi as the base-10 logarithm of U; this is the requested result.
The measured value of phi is 1.59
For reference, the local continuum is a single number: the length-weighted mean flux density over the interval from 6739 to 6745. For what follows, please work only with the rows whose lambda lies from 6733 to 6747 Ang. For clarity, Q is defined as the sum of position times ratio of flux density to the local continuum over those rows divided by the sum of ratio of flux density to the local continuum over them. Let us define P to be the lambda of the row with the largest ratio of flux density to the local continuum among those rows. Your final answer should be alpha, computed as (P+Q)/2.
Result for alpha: 6737.3 Ang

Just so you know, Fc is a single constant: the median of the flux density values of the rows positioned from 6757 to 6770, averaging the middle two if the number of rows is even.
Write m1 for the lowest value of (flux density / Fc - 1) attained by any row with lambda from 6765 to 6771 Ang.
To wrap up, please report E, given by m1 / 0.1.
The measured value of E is -0.22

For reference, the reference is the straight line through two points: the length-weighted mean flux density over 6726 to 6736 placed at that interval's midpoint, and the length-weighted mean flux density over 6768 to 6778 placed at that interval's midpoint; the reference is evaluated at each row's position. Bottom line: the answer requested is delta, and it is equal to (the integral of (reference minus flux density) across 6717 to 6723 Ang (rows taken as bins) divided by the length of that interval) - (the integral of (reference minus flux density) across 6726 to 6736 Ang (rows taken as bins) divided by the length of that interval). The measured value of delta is 1.3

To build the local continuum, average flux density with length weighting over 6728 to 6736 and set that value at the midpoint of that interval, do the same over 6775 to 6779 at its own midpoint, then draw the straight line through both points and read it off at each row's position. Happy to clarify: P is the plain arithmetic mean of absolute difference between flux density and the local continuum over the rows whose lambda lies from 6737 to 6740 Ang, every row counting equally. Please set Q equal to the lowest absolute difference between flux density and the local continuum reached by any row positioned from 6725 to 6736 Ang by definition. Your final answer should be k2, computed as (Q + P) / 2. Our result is 0.5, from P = 0.97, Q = 0.027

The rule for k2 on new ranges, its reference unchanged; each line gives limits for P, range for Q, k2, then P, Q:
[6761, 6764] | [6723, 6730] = 0.3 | 0.55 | 0.027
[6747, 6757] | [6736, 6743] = 0.8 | 1.41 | 0.160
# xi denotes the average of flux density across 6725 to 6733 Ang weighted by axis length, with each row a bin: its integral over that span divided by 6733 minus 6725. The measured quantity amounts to 60.5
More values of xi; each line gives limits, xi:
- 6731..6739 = 60.3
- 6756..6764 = 61.1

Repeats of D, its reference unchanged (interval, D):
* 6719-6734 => 6724.10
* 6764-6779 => 6776.95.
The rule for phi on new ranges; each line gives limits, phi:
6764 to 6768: 1.49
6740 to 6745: 1.58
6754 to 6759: 1.59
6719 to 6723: 1.49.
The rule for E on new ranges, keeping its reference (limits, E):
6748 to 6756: -0.17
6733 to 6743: -0.20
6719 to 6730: -0.16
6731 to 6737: 0.07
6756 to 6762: 0.24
